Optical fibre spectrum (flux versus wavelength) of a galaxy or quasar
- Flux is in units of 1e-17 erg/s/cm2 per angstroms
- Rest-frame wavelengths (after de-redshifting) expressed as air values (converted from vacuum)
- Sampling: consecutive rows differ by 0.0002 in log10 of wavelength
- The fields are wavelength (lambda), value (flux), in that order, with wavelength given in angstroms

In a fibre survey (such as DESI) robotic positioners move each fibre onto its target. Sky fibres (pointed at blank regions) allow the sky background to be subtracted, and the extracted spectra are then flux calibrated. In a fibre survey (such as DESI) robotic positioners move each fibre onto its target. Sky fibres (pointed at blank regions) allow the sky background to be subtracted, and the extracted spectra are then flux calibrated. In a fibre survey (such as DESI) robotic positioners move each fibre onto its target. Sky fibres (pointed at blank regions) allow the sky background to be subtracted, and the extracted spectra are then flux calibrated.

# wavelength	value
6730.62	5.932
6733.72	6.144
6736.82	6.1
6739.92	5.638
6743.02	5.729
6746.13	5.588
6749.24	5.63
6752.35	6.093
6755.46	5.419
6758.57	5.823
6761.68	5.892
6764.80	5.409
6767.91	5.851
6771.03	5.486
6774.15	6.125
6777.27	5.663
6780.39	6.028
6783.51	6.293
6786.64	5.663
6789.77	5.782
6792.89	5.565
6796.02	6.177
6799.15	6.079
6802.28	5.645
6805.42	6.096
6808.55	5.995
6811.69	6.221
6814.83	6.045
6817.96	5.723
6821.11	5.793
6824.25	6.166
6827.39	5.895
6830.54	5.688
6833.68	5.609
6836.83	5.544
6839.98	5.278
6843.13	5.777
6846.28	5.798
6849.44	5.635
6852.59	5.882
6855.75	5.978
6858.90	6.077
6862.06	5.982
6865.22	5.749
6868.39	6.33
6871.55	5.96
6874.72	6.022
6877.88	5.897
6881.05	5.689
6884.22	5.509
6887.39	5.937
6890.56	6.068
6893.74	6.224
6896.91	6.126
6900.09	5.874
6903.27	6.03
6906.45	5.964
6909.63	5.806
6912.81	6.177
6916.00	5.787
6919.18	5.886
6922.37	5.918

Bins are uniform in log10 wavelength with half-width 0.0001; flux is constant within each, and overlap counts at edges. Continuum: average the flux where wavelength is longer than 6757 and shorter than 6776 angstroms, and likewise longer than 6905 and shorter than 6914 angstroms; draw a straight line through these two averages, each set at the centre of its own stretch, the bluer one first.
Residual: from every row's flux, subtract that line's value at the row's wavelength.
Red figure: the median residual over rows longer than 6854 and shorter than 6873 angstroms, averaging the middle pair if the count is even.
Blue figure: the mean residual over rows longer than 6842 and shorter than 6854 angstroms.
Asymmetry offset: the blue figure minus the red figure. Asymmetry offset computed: -0.19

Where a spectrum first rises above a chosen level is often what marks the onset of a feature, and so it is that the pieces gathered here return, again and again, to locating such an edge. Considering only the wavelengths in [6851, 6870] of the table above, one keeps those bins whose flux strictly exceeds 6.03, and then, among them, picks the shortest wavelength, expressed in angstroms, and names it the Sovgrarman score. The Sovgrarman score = 6858.90 angstroms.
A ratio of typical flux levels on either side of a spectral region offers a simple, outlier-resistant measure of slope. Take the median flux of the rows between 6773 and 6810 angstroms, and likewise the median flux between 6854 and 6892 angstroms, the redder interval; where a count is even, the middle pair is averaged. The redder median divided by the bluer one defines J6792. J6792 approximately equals 0.99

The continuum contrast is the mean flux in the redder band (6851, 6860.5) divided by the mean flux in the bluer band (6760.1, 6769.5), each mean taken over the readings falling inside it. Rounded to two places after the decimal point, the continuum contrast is 1.05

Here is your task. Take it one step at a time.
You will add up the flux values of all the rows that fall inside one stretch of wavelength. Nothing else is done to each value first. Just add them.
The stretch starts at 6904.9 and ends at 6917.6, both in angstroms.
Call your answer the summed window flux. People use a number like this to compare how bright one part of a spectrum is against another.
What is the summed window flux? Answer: 23.7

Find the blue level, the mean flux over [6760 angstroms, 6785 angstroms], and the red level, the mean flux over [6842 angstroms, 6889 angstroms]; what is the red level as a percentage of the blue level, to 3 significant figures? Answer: 101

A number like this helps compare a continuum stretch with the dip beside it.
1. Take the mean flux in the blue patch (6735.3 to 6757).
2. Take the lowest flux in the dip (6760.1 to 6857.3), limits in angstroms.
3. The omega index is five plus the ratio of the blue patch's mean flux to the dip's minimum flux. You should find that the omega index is 6.09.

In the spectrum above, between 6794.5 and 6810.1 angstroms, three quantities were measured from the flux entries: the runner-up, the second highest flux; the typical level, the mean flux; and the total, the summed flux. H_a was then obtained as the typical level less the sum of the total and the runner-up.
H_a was -30.1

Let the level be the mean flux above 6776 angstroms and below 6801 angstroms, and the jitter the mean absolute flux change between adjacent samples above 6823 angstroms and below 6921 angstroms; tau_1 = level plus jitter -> 6.11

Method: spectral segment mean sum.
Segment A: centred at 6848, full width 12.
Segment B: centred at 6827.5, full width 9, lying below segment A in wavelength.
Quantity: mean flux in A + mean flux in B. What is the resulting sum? 11.7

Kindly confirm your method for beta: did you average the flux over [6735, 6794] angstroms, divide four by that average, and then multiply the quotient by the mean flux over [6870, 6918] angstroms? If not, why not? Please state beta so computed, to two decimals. 4.11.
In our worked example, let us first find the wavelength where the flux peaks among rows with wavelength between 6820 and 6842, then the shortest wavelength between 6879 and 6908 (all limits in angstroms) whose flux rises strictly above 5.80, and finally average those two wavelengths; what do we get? 6855.8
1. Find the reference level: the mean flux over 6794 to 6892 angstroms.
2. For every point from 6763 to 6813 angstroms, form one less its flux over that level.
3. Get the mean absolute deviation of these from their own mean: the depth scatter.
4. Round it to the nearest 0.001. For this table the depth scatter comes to 0.042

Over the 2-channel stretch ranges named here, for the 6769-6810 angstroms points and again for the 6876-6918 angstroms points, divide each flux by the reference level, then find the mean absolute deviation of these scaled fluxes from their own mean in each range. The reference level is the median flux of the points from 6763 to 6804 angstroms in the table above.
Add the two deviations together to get 0.0683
